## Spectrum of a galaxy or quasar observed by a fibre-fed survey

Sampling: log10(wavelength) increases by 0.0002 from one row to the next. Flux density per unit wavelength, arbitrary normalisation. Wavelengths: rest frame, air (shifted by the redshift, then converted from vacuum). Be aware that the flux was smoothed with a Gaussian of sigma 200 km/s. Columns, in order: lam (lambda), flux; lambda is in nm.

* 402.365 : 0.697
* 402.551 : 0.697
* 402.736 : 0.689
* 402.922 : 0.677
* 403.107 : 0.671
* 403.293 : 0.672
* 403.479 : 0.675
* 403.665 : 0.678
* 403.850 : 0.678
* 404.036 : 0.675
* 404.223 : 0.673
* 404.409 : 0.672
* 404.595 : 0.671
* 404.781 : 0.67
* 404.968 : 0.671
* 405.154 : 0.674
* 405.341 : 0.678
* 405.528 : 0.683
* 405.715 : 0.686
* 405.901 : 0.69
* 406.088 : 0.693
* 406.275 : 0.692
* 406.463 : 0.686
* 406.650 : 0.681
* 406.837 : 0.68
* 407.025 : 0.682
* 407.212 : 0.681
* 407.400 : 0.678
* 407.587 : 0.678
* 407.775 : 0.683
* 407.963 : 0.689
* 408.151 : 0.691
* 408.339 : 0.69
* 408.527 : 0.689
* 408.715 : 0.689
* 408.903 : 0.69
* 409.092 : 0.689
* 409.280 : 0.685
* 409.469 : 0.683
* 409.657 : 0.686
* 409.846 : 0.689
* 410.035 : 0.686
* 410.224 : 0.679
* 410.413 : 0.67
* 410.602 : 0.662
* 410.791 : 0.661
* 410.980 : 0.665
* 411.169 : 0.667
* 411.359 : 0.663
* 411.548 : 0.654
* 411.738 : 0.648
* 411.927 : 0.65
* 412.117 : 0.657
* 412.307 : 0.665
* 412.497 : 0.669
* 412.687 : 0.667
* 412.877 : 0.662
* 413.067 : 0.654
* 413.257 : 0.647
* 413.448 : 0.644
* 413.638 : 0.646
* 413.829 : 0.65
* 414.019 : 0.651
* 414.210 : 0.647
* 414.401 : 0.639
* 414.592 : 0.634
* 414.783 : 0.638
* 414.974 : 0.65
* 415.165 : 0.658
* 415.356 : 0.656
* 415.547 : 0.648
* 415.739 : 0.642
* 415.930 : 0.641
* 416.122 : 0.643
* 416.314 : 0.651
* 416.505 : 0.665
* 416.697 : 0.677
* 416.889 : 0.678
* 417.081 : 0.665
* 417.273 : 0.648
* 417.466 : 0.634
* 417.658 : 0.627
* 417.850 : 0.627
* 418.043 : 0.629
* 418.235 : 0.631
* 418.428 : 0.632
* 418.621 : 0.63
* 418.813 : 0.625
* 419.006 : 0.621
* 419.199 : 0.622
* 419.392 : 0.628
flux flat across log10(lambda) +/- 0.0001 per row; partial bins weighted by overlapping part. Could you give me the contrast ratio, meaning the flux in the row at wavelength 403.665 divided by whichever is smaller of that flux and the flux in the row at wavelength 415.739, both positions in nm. 1.06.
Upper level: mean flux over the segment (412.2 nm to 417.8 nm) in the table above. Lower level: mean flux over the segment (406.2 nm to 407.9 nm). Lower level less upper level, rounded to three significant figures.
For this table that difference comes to 0.0307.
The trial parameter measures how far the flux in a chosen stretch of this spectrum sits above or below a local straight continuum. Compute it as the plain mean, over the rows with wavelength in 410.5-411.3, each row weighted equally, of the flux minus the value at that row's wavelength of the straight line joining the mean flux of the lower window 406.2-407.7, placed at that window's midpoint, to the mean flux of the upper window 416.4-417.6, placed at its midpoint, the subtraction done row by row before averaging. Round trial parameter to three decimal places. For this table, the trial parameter -0.010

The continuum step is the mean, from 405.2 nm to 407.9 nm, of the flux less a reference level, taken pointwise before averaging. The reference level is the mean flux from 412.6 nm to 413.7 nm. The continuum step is 0.030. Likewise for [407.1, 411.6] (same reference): 0.026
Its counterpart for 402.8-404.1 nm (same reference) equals 0.022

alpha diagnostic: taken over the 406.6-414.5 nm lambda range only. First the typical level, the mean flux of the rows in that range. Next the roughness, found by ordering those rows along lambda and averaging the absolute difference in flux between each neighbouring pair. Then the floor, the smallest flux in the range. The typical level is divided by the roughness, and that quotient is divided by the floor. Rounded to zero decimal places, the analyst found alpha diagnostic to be 279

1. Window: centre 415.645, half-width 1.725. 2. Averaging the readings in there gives 0.652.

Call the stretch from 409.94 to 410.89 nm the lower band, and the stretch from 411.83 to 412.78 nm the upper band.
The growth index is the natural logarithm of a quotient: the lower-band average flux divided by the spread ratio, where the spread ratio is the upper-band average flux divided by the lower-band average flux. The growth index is -0.383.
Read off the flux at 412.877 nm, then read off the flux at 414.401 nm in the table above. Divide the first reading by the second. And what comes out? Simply 1.04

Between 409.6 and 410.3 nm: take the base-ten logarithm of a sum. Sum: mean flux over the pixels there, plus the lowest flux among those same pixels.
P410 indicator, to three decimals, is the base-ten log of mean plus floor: 0.135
